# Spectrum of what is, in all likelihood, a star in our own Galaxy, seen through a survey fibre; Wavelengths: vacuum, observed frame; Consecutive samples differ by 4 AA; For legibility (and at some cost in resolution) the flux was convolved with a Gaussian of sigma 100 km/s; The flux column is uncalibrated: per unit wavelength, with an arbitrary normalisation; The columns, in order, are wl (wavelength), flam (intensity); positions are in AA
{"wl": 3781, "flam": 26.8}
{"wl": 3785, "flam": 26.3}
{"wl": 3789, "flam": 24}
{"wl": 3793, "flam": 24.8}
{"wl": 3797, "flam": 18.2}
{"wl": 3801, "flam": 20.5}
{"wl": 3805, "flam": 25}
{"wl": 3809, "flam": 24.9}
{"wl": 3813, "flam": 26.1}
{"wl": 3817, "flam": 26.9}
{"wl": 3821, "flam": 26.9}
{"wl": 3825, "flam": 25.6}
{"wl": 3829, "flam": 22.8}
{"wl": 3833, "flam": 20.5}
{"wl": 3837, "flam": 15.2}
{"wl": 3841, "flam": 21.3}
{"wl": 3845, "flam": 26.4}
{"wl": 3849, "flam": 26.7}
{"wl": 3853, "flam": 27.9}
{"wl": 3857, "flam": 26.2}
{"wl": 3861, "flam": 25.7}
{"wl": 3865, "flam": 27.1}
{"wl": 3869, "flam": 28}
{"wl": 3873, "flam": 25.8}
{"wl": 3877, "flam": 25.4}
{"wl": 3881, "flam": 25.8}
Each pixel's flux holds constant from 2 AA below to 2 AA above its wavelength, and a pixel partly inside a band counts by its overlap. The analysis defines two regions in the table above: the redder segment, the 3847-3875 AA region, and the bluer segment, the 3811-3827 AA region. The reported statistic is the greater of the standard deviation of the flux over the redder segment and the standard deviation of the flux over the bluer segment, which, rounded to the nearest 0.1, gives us 0.9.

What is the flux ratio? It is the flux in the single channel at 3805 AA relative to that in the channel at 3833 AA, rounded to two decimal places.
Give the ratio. 1.22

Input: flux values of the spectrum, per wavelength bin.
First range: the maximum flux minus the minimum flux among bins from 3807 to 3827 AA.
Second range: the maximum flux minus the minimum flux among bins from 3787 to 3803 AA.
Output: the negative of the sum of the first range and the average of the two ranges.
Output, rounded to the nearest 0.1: -6.3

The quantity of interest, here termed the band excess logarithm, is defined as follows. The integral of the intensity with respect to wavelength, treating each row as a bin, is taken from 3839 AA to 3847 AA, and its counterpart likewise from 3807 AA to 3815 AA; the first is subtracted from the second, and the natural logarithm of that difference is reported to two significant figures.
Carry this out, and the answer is 2.6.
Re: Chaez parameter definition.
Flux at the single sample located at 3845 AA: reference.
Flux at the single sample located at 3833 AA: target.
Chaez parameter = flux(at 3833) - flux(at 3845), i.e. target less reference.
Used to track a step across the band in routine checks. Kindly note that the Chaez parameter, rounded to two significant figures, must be -5.9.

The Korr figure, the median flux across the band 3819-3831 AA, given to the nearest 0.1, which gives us 25.6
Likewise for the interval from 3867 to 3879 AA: 25.8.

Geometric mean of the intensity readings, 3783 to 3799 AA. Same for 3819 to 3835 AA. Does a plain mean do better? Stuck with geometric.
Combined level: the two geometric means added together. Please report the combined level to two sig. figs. 47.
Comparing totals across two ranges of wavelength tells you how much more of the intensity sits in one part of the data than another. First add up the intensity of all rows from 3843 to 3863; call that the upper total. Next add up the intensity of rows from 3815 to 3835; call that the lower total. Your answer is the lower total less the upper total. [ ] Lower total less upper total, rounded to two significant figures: -10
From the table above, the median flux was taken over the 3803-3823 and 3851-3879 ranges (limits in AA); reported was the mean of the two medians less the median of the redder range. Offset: -0.05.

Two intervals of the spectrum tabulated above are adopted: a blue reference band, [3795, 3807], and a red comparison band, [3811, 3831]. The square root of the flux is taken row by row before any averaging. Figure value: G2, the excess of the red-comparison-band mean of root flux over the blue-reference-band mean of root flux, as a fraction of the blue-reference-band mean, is 0.10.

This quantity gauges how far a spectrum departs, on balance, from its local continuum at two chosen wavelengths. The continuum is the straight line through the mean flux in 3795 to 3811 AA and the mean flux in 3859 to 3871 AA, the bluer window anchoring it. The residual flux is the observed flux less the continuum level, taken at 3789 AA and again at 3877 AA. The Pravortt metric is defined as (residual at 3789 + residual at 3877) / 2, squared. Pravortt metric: 0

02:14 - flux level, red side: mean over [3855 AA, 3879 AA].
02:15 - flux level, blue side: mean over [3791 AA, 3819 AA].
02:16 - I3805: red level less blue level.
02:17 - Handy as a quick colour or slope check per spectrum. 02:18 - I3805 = 2.6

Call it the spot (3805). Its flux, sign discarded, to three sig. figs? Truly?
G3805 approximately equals 25.0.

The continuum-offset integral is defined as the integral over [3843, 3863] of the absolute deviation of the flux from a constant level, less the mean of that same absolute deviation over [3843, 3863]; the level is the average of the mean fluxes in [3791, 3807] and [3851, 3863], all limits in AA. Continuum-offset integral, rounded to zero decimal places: 42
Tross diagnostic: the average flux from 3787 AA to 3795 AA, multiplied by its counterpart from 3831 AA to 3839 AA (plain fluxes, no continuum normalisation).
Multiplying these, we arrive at 436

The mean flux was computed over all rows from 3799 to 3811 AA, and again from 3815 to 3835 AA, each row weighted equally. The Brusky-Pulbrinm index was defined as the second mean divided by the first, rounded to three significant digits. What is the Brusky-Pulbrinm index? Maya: 1.05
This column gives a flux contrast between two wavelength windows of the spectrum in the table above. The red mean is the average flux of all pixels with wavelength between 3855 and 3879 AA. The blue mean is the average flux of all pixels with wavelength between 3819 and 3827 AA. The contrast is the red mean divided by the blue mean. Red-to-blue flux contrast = 1.00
